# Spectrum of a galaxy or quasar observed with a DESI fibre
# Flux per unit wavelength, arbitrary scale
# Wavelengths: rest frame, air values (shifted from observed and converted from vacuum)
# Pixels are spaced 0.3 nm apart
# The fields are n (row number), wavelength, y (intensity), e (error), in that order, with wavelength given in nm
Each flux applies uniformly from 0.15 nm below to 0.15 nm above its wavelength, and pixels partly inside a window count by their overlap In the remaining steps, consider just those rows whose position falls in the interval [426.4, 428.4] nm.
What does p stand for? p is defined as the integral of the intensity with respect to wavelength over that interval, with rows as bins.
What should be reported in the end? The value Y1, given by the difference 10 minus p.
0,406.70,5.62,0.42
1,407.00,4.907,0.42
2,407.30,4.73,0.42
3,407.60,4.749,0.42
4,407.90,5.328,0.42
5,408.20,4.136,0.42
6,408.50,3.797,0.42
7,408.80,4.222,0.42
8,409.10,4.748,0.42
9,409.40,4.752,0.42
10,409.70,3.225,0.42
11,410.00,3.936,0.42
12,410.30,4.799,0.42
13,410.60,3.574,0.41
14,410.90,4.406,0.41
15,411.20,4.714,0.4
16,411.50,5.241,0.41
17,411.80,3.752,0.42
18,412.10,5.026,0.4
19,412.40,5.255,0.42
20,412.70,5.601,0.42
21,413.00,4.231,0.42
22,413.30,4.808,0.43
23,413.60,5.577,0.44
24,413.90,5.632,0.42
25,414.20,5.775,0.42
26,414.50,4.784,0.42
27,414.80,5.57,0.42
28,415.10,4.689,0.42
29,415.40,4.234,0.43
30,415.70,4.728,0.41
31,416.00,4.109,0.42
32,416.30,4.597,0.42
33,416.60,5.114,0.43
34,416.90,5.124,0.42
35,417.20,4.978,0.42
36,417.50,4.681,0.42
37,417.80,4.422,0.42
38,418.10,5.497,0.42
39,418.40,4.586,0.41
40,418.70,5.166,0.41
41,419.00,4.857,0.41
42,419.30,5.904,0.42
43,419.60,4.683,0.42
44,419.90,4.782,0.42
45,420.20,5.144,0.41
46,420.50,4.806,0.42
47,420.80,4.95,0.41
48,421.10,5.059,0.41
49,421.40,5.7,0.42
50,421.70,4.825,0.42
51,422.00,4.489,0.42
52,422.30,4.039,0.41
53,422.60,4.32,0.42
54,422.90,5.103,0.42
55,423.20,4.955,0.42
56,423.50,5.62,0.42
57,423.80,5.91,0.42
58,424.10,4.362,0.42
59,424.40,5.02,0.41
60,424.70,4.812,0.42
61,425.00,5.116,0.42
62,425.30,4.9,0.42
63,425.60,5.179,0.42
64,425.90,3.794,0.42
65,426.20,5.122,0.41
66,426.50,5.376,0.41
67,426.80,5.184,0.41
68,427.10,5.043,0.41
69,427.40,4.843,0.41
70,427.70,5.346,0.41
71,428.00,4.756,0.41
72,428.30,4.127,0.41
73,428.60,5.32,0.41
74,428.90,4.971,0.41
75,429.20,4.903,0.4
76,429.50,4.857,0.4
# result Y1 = 0.1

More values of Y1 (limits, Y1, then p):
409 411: 1.6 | 8.4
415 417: 0.7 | 9.3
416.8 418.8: 0.2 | 9.8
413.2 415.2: -0.6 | 10.6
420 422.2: -0.9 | 10.9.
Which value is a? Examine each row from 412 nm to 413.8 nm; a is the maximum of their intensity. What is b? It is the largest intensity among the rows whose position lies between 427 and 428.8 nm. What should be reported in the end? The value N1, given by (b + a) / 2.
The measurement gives 5.5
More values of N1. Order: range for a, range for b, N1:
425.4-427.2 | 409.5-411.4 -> 5.1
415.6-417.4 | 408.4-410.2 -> 4.9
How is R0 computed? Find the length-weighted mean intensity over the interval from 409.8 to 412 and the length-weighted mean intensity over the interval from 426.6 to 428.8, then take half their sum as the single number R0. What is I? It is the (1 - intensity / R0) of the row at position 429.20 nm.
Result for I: -0.06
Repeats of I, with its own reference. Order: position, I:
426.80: -0.12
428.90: -0.07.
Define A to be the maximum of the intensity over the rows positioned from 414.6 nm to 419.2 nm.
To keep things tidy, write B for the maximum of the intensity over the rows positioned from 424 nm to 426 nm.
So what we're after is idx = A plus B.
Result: 10.7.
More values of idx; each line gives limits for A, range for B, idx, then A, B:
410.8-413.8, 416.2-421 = 11.5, 5.601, 5.904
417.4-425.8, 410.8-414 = 11.5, 5.91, 5.632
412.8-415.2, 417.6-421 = 11.7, 5.775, 5.904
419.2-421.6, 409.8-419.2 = 11.7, 5.904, 5.775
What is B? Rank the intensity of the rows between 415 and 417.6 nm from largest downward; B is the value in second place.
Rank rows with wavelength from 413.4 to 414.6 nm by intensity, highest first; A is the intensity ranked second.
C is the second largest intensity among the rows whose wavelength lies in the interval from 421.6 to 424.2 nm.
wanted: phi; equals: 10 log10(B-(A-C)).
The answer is 7.1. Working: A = 5.632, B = 5.114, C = 5.62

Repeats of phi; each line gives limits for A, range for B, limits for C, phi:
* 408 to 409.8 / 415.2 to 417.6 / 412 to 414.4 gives 7.8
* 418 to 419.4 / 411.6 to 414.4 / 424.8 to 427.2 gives 7.3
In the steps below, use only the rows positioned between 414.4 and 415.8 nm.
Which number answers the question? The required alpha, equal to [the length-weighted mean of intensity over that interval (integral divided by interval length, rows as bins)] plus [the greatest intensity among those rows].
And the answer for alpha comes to 10.4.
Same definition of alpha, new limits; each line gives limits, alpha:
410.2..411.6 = 9.8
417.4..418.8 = 10.4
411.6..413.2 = 10.4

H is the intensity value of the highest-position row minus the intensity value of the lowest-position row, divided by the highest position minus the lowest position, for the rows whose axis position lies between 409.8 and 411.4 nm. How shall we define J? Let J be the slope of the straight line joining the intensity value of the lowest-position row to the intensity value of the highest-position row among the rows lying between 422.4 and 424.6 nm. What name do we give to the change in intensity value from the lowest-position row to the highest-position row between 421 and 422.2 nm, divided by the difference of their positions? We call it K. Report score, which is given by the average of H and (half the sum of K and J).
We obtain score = 0.26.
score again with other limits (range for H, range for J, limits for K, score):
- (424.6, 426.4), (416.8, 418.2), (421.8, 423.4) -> 0.28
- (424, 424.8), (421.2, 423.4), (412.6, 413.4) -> -0.06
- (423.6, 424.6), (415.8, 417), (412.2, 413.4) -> -0.58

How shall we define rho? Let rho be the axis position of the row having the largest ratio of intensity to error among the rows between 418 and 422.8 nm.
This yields 419.30 nm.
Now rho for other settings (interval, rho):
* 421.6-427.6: 423.80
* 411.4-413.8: 412.70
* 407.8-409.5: 407.90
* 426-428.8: 426.50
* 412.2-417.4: 414.20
